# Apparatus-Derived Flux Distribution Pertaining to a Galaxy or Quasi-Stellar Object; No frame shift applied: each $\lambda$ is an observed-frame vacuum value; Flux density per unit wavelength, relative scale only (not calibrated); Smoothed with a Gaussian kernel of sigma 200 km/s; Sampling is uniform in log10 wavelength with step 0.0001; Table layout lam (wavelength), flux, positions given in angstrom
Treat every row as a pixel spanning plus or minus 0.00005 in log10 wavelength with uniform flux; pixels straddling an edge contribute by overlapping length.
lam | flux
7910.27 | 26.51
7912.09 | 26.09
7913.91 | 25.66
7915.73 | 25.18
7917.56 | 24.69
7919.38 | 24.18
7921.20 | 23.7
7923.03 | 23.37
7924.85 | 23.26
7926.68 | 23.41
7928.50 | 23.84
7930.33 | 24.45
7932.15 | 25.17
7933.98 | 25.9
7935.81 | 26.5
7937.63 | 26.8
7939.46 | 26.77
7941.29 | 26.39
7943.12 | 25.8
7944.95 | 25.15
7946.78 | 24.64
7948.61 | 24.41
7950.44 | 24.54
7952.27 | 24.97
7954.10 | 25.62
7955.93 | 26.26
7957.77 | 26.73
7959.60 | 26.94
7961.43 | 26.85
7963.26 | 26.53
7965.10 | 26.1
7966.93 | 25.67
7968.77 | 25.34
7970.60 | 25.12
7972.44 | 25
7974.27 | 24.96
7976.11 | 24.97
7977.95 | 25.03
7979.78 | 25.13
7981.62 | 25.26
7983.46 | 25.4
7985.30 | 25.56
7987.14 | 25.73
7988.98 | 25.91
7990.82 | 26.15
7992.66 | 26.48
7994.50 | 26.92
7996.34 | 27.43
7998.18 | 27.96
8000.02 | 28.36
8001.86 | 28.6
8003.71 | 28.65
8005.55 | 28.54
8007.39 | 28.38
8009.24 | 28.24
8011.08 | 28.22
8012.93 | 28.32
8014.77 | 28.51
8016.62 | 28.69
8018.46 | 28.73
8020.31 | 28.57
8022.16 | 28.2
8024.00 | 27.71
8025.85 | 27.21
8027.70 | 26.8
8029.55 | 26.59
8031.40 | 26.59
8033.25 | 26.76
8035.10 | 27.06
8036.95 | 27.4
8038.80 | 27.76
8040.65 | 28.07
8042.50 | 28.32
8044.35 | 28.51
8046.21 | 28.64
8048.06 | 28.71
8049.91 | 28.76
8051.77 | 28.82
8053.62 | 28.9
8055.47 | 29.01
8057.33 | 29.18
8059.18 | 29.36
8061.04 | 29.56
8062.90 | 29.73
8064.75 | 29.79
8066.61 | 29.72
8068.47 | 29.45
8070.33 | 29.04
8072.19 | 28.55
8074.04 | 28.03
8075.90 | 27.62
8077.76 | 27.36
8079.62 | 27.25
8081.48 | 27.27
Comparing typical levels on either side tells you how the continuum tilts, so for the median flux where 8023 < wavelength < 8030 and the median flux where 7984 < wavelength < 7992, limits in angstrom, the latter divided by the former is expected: 0.96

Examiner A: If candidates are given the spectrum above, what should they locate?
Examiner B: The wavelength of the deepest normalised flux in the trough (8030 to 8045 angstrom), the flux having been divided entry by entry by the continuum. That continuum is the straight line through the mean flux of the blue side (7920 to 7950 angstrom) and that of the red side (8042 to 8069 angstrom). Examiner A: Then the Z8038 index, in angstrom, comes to 8031.40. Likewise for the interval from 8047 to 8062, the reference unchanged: 8051.77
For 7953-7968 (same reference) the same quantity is 7966.93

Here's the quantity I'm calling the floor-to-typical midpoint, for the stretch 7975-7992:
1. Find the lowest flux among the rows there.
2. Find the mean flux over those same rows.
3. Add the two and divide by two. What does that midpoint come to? 25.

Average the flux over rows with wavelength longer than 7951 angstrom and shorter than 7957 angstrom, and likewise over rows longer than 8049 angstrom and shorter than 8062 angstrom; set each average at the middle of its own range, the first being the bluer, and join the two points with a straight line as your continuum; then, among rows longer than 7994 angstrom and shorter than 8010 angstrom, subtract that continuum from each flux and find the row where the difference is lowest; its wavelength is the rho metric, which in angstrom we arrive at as 7994.50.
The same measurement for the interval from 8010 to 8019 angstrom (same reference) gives 8011.08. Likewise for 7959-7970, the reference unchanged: 7968.77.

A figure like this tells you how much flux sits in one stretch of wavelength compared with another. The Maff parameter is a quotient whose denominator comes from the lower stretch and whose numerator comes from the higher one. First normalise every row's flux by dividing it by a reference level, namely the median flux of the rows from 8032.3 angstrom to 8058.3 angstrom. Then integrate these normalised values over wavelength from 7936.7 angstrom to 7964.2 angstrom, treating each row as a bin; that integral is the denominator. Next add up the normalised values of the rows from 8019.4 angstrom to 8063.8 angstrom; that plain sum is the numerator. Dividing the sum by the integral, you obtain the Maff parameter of 0.95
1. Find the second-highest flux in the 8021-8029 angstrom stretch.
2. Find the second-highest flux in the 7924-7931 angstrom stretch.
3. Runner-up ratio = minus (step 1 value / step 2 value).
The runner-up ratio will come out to -1.16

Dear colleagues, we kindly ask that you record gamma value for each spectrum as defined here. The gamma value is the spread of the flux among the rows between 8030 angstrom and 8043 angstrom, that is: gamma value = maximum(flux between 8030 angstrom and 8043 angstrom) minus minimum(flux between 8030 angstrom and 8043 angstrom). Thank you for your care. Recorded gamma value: 1.7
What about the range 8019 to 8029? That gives 1.8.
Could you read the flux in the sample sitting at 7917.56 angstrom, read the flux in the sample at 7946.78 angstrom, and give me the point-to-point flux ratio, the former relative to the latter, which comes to 1.00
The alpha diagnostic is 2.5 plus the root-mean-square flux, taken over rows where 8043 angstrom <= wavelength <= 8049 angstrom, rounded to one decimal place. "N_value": 31.1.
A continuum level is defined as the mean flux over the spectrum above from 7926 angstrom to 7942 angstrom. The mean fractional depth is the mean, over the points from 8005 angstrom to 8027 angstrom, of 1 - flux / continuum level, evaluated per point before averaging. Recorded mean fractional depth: -0.11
